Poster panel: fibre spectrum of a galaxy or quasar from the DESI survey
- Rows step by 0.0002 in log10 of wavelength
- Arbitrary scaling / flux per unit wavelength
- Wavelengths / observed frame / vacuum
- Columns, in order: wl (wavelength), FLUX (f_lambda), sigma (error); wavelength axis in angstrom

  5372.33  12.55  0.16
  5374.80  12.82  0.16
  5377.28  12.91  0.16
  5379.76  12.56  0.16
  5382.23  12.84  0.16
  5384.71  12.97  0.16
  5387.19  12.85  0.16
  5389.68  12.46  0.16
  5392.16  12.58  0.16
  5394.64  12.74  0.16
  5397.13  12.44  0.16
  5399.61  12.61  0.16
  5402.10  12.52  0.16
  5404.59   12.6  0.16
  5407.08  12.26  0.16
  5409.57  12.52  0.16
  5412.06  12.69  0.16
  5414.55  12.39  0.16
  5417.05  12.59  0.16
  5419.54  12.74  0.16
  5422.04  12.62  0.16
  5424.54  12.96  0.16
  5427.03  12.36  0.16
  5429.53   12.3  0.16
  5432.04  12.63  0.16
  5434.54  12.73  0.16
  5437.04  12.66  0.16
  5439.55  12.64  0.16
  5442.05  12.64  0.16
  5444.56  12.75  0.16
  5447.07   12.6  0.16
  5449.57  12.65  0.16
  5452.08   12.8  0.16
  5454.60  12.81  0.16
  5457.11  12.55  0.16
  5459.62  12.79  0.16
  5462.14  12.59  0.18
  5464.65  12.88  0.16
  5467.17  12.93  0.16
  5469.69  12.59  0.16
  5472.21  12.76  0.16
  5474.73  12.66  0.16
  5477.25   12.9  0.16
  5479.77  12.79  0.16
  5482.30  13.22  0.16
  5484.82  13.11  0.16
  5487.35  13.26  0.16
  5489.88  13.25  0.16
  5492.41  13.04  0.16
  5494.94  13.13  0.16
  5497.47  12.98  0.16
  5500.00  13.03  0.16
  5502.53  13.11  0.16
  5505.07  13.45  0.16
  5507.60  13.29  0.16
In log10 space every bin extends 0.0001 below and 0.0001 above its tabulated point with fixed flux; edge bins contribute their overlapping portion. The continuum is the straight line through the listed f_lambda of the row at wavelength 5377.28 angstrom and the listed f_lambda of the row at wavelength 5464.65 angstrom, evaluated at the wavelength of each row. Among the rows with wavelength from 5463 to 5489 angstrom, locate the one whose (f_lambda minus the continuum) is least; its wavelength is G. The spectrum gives 5469.69 angstrom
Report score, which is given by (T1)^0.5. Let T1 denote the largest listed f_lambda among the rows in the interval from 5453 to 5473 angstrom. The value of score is 3.60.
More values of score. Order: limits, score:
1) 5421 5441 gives 3.60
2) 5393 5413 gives 3.57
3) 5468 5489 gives 3.64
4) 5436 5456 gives 3.58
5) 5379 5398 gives 3.60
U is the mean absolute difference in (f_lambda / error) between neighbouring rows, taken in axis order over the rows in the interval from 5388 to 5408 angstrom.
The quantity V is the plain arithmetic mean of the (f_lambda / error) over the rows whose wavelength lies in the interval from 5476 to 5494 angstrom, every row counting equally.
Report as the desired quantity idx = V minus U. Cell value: 80.6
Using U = 1.1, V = 81.8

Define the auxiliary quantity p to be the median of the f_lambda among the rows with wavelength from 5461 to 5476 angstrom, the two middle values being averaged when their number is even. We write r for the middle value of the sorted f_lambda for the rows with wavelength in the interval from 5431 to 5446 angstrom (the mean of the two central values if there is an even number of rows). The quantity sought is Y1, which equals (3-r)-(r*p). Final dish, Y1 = -170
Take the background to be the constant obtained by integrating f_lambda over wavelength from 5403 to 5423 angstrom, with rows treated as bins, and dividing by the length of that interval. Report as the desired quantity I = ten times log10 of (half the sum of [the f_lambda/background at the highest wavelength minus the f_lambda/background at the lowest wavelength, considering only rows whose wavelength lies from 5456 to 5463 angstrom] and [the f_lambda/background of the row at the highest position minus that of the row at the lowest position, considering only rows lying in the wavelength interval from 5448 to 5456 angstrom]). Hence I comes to -21.0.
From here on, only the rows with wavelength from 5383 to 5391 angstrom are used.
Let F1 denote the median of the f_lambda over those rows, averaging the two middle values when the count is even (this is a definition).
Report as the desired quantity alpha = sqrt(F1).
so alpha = 3.58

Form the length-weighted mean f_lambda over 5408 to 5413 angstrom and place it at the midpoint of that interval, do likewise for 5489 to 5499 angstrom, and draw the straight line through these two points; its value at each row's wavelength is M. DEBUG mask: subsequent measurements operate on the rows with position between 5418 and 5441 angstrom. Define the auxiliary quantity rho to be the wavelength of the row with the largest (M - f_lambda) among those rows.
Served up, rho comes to 5429.53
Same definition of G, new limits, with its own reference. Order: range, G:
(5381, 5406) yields 5397.13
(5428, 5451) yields 5429.53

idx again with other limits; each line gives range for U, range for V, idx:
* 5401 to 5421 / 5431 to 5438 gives 77.9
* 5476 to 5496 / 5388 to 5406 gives 77.5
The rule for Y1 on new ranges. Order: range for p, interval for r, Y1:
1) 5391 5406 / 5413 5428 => -168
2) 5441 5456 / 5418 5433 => -170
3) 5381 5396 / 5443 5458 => -172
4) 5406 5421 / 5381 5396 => -170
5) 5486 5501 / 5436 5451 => -175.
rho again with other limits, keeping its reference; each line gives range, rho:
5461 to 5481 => 5469.69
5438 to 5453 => 5447.07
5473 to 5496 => 5474.73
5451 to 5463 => 5457.11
